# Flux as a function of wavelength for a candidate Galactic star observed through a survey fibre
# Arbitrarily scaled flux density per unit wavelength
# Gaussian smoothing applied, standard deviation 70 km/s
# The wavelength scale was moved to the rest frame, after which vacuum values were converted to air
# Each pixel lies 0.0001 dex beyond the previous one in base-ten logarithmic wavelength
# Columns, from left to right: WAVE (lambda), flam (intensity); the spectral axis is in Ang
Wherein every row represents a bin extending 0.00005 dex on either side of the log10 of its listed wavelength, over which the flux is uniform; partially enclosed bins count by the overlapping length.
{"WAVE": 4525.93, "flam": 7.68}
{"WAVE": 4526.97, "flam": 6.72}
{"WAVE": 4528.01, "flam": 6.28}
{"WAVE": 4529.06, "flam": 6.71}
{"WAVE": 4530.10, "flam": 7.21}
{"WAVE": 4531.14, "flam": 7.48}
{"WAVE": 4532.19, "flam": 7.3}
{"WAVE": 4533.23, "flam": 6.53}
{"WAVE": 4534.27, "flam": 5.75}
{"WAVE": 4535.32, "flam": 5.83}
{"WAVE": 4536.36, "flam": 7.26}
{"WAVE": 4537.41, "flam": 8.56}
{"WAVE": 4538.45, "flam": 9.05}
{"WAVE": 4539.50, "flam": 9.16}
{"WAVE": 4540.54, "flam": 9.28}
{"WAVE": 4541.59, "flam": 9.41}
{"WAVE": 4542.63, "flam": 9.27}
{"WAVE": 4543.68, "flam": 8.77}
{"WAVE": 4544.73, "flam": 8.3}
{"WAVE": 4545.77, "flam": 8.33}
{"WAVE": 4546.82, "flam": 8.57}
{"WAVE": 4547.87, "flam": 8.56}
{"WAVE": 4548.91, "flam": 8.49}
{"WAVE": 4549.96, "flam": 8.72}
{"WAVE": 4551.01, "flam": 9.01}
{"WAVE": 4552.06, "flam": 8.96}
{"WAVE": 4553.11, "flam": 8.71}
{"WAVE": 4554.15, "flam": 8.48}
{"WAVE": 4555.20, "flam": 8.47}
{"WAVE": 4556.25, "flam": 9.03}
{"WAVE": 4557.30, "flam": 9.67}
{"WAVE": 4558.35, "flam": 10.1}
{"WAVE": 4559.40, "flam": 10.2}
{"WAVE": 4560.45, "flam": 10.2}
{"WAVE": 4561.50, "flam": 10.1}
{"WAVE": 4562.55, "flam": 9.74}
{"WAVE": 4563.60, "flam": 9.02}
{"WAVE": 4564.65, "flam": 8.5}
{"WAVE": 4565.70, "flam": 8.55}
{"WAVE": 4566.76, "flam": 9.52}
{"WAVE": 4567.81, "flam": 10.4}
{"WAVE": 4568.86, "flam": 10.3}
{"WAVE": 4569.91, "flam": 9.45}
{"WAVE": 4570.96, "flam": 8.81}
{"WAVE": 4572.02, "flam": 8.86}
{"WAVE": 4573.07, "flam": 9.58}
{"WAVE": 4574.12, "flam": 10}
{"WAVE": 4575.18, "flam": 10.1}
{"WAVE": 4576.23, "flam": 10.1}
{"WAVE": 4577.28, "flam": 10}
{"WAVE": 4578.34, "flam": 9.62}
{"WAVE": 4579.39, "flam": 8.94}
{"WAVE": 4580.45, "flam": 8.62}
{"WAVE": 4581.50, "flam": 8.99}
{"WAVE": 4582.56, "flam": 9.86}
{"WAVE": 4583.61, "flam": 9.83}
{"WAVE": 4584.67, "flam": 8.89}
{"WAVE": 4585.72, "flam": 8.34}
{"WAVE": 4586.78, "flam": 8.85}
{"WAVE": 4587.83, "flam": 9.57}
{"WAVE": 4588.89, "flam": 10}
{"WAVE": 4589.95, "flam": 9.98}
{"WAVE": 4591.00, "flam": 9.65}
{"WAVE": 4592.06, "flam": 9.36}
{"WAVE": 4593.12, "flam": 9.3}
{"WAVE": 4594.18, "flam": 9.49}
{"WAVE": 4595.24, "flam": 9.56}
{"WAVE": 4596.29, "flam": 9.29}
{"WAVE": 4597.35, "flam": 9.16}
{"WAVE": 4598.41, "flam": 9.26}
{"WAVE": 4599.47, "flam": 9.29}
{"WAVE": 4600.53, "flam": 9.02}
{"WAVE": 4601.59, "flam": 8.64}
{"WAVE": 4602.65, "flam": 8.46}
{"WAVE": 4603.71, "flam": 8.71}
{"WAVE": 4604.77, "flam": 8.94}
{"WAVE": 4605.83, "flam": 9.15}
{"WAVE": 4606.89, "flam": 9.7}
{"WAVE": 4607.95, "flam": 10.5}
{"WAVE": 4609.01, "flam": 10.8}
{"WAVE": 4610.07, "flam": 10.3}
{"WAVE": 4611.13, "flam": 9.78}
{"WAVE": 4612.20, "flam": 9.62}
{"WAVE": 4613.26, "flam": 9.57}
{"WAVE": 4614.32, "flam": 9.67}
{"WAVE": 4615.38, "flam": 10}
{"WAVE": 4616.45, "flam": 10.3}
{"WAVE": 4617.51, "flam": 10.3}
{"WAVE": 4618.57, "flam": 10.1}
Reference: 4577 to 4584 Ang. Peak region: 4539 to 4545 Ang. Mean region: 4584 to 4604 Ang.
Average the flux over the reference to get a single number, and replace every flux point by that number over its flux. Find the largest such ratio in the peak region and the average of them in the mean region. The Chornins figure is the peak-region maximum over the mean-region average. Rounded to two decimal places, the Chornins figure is 1.11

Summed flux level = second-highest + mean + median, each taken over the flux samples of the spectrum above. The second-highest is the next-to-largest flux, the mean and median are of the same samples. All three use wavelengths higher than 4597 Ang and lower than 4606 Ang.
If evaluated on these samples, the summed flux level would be 27.2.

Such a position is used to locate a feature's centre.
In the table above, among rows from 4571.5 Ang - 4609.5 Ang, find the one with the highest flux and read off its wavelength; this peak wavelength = 4609.01 Ang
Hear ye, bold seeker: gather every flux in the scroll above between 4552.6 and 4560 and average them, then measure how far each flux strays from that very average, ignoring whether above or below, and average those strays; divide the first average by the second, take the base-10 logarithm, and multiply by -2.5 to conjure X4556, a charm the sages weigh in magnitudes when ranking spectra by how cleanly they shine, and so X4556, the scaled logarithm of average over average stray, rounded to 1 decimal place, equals -2.9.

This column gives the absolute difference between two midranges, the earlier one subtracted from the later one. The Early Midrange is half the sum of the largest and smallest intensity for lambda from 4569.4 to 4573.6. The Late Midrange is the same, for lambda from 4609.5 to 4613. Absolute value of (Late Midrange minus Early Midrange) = 0.8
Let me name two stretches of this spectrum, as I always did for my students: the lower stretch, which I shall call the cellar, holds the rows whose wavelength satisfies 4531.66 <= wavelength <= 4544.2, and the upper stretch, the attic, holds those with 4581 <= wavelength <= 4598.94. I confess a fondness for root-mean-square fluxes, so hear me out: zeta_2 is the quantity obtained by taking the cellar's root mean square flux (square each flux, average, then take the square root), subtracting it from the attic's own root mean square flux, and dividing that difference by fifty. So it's 0.025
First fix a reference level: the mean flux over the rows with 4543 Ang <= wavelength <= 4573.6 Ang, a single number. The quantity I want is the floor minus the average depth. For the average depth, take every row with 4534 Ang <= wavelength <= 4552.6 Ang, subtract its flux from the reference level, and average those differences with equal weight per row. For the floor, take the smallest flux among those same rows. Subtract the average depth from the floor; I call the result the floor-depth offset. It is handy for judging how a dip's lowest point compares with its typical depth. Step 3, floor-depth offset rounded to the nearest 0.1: 5.0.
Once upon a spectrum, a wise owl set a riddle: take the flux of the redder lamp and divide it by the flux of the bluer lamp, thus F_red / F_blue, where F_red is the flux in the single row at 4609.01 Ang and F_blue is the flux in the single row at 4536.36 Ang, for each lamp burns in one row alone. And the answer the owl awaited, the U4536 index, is 1.49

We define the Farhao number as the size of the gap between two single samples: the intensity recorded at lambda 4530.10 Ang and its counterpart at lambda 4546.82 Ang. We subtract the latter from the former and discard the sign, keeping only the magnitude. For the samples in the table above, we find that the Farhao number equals 1.4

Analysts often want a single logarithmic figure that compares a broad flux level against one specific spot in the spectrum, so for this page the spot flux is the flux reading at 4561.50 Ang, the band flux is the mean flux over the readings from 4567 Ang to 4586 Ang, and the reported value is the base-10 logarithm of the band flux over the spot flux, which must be -0.027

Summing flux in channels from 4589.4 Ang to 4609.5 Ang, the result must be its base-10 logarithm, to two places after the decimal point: 2.25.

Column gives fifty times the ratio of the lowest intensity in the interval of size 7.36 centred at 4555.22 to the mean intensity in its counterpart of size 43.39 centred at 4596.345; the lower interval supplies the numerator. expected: 44.6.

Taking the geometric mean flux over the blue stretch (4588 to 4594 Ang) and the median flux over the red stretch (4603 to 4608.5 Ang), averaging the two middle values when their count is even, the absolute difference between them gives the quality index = 0.50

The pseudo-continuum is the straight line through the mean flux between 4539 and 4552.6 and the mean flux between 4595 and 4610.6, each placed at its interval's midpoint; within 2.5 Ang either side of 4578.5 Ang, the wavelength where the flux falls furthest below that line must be 4580.45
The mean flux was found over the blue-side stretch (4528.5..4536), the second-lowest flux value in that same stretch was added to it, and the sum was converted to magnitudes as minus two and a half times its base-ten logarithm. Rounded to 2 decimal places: -2.74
